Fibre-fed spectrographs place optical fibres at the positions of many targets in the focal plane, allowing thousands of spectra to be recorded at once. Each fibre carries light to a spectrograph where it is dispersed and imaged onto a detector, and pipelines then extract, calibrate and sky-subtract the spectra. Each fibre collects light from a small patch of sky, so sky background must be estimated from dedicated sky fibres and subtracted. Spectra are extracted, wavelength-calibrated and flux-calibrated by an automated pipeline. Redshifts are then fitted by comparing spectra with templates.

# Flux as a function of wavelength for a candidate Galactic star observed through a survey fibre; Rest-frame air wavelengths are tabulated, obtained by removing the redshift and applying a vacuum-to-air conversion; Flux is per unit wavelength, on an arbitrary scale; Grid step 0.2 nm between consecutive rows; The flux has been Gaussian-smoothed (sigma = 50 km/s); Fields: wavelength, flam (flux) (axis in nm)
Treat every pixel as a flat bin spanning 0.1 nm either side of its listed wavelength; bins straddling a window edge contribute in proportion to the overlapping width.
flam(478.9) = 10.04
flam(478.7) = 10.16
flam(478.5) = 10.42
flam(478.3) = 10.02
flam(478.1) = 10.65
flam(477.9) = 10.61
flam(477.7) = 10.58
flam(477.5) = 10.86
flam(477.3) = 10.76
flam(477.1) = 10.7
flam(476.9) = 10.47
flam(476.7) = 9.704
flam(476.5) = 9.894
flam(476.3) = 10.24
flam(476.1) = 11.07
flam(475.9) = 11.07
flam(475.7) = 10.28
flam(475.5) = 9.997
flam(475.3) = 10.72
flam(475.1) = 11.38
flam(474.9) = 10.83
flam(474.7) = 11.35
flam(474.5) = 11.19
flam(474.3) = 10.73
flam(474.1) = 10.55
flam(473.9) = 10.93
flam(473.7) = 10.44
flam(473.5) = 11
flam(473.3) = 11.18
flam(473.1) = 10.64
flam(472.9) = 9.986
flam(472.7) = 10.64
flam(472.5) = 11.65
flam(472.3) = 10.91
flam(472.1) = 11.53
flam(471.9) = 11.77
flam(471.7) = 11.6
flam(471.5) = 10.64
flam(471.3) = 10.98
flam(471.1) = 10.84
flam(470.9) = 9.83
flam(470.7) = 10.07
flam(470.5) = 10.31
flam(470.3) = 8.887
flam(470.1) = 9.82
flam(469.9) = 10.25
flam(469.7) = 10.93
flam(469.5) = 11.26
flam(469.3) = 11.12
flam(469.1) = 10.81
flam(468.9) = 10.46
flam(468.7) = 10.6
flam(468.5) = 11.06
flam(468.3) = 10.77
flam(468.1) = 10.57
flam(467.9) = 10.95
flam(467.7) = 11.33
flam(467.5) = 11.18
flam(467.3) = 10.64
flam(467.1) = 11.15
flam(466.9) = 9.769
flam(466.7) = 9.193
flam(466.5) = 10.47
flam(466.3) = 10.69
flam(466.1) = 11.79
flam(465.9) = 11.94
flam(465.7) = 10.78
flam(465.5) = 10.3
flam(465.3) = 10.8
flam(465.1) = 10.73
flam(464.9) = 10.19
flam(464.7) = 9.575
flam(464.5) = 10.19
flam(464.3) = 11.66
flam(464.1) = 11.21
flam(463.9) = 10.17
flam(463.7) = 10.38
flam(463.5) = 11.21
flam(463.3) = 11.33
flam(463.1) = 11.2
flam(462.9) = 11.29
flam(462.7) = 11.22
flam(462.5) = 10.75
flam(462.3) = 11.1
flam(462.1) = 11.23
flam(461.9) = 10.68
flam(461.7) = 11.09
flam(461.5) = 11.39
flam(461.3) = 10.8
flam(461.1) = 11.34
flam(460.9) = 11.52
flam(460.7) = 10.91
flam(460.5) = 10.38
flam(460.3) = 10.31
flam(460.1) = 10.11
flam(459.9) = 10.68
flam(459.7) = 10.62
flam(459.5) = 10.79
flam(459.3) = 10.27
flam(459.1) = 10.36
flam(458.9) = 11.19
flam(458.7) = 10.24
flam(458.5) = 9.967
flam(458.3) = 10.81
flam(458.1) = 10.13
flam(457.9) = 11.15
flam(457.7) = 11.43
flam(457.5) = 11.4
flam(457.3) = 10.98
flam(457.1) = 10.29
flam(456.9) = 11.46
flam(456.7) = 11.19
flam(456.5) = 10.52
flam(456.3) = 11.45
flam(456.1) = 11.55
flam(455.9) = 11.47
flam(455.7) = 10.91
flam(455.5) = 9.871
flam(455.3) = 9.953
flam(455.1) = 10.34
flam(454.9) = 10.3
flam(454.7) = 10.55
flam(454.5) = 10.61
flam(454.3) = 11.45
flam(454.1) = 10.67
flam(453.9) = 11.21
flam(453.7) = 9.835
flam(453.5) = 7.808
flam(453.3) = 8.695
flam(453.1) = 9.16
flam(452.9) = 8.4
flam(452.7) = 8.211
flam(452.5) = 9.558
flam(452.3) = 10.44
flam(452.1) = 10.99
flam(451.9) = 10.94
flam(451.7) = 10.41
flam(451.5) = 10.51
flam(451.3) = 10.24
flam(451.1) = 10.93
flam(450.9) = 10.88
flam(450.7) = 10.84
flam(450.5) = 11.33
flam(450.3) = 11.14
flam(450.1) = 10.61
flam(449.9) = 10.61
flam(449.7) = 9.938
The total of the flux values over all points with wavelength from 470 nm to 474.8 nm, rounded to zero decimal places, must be 257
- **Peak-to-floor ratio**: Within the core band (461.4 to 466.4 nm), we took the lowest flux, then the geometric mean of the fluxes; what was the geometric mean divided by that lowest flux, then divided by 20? 0.0569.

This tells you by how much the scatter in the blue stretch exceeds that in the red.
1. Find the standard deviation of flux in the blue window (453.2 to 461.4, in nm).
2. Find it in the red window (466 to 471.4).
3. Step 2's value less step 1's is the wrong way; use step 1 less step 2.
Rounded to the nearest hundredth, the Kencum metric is 0.10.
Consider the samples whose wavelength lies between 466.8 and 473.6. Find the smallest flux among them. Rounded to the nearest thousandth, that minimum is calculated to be 8.887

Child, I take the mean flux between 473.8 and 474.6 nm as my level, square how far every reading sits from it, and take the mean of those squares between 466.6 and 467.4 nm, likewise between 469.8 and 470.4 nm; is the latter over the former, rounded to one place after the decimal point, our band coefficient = 1.7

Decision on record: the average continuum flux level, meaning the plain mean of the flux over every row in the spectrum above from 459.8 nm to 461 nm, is 10.7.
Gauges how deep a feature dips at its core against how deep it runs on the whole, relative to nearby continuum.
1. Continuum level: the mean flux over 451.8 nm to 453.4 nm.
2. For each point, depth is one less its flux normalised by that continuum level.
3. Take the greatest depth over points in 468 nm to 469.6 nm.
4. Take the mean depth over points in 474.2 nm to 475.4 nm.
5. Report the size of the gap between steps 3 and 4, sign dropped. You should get 0.06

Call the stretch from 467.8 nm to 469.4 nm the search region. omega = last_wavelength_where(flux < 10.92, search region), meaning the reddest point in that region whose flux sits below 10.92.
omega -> 469.1 nm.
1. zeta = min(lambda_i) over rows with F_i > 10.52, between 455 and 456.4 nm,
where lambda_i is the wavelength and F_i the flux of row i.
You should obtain 455.7 nm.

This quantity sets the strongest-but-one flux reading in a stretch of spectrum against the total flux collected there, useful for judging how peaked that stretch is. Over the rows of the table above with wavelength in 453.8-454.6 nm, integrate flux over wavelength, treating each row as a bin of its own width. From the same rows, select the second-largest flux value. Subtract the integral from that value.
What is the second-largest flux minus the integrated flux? 2.42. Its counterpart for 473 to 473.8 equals 2.35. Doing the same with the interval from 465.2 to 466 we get 2.04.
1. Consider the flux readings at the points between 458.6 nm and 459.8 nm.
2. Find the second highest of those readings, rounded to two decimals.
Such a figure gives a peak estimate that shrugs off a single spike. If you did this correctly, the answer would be 10.79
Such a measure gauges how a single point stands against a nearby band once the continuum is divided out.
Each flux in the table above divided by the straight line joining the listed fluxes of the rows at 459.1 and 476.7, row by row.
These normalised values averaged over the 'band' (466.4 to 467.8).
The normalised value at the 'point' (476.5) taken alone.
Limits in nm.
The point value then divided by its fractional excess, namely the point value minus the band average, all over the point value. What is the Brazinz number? -37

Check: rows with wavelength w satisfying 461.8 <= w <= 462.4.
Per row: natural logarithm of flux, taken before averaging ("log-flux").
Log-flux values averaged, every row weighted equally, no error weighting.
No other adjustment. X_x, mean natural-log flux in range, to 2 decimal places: 2.40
